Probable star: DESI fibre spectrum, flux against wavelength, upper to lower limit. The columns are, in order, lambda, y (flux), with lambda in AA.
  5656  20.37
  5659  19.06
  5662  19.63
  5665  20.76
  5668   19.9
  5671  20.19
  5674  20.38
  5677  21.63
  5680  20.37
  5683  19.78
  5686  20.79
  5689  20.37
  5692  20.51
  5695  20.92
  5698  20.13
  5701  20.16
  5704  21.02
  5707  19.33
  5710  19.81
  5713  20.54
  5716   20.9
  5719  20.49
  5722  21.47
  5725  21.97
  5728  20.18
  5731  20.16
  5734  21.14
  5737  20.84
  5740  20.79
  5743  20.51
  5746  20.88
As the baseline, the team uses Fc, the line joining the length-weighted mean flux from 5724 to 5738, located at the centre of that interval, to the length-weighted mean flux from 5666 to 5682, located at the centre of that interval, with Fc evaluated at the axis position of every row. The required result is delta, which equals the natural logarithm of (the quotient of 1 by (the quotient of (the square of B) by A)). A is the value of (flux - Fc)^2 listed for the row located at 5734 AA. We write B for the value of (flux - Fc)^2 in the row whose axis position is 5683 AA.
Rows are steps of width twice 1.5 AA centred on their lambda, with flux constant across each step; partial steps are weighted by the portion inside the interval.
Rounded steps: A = 0.1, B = 0.6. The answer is -1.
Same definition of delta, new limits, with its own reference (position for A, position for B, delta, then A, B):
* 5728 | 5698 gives 2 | 0.4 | 0.2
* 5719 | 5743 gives 1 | 0.1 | 0.1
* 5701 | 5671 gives 4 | 0.2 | 0.1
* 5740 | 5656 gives 18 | 0.0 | 0.0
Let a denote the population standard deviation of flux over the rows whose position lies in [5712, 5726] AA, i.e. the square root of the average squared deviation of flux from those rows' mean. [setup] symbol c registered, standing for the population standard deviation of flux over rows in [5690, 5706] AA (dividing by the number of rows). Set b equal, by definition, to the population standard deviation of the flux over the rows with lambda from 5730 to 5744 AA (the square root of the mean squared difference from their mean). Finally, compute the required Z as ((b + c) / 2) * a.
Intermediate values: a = 0.569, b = 0.331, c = 0.37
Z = 0.20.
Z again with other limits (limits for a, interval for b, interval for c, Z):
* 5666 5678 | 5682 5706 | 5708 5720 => 0.26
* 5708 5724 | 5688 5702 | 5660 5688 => 0.24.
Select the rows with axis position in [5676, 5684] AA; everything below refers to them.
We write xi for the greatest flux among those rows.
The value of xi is 21.63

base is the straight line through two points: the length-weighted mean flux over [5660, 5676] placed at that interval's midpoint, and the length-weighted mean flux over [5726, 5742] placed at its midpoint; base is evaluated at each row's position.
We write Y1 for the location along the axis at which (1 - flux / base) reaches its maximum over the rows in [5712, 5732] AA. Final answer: 5731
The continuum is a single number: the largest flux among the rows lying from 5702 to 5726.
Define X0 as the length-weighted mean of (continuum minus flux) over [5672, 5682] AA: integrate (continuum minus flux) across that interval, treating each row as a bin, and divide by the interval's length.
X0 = 1.3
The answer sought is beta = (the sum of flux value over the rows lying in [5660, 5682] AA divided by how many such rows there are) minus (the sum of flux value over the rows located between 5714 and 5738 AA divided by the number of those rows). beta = -0.49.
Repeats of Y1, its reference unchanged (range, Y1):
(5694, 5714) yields 5707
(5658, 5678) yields 5659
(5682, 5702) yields 5683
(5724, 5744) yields 5731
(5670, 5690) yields 5683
